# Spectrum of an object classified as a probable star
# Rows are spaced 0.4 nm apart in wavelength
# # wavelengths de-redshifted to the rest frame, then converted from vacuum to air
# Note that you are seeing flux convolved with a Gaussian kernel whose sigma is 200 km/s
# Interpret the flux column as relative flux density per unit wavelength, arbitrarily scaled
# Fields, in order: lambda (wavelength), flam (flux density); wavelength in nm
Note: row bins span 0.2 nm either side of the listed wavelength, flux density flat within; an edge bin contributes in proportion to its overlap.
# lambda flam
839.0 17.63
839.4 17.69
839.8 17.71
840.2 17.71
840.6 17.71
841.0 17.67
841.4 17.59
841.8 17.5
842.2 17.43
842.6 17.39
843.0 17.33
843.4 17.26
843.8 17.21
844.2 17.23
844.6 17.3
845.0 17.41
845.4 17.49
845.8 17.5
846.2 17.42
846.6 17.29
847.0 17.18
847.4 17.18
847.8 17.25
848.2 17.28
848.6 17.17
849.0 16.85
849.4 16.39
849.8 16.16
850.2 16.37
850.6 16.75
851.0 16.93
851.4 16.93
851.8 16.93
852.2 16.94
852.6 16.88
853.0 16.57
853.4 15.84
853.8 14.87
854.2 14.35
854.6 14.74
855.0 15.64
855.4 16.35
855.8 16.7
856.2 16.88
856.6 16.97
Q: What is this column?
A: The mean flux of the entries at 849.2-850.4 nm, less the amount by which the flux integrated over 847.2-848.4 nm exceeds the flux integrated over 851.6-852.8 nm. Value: 16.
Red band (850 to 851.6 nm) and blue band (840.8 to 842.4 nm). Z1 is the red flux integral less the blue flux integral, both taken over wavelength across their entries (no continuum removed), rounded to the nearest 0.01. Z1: -1.28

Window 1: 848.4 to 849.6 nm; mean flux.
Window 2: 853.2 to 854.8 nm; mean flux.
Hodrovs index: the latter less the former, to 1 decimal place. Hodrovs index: -1.9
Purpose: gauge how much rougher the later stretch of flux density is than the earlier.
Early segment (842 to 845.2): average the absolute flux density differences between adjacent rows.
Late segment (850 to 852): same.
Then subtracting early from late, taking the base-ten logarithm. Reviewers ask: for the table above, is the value -1.1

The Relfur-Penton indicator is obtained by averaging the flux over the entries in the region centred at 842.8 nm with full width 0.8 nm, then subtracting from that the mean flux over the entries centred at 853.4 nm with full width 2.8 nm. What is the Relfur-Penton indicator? 1.6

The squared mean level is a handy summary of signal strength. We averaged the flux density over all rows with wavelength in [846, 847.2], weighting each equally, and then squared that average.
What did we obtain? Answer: 299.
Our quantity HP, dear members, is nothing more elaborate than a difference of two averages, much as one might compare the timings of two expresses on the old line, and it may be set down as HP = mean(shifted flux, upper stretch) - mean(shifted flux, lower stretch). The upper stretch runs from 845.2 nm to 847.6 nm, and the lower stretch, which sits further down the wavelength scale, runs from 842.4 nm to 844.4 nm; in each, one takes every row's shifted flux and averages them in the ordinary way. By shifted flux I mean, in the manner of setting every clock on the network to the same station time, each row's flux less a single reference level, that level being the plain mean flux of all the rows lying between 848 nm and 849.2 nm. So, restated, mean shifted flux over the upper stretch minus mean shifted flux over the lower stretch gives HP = 0.1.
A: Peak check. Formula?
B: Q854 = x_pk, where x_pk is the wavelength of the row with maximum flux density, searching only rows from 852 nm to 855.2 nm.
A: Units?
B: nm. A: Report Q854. 852.2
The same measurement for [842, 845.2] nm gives 842.2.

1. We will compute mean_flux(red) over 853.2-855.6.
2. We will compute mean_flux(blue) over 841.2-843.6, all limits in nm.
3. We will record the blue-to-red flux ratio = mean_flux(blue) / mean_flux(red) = 1.14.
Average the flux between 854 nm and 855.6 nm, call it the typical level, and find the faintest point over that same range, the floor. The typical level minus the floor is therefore 0.92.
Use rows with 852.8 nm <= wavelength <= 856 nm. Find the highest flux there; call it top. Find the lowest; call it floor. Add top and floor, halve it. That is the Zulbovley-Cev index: 15.5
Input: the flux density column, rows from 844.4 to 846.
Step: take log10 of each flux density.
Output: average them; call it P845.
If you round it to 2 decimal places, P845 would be 1.24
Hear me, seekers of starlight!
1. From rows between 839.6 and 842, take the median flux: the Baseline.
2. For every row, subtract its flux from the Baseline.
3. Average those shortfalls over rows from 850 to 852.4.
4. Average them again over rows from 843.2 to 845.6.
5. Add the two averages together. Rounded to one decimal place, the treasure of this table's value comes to 1.3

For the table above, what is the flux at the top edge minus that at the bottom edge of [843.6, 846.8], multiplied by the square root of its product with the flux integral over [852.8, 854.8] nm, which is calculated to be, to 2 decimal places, 0.13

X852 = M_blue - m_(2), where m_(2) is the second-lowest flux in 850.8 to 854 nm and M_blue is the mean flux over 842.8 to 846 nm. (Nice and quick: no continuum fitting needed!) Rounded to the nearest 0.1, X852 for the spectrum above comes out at 1.5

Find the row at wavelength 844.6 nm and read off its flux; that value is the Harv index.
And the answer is 17.3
